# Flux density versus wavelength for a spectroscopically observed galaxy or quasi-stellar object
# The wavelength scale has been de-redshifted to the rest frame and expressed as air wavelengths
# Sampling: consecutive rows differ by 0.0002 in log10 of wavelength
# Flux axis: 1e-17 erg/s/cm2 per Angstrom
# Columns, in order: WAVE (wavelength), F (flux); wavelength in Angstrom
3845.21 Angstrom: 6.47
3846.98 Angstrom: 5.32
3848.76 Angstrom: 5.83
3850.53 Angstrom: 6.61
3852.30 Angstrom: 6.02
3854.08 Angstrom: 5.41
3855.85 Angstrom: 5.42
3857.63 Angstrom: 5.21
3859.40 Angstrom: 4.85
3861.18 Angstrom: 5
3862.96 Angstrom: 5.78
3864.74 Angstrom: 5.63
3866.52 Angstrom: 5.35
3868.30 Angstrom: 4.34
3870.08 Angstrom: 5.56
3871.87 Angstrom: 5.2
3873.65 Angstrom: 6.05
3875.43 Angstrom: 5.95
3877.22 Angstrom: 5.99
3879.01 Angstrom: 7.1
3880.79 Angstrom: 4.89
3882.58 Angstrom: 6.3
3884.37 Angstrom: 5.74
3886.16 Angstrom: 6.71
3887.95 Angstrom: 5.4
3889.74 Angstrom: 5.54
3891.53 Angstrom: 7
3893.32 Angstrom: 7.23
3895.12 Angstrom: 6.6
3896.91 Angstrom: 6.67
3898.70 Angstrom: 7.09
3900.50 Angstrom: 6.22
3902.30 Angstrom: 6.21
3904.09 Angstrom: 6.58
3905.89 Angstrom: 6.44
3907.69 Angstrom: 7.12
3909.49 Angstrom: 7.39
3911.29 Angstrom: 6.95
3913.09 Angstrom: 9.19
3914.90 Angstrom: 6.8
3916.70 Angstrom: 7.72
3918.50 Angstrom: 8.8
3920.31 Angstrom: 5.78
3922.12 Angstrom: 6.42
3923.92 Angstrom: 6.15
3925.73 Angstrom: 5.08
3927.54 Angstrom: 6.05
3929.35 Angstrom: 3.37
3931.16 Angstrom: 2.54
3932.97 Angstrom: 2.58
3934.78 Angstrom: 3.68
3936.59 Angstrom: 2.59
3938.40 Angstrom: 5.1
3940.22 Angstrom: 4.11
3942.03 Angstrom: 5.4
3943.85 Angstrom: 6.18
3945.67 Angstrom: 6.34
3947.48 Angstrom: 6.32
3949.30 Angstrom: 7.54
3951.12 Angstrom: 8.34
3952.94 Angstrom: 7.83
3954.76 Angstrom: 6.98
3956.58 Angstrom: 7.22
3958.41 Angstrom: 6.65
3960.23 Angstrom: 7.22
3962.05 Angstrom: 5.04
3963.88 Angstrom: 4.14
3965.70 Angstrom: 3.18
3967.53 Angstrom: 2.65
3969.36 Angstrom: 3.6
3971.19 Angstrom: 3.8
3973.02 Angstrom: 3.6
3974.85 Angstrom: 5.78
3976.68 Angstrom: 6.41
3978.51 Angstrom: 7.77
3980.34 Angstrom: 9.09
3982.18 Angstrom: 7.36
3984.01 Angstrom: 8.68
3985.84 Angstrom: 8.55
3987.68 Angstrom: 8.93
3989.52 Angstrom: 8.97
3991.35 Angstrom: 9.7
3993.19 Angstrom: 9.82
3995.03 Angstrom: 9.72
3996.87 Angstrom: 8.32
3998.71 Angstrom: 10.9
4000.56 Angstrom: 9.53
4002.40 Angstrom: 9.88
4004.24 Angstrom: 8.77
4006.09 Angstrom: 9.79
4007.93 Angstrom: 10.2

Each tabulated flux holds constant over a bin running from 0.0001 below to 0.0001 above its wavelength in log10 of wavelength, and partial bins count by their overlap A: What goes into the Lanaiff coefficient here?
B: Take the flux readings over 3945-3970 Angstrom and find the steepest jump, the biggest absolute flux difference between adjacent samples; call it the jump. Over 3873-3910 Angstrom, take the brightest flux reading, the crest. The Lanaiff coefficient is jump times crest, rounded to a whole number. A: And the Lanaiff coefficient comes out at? 16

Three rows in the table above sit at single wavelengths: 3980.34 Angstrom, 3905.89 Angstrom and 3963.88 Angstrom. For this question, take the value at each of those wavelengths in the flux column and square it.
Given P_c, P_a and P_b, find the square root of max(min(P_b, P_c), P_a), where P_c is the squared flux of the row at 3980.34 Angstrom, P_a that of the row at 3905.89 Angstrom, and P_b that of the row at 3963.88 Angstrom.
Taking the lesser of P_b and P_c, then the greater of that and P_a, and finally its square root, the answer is 6.4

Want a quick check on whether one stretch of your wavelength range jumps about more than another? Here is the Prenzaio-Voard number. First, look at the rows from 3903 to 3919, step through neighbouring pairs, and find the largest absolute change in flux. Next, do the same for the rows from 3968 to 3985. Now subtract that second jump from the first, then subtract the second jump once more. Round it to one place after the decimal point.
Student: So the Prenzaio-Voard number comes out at -2.0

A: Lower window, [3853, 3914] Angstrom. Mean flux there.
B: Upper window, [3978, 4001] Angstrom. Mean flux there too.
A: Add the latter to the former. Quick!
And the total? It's 15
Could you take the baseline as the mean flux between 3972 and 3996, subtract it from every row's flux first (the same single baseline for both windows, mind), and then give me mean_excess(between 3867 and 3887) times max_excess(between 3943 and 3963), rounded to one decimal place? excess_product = -0.7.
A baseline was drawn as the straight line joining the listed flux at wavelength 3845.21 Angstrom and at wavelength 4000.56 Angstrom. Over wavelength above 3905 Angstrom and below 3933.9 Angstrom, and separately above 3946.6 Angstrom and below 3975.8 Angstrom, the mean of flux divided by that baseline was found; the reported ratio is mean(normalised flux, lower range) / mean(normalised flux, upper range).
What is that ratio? 1.2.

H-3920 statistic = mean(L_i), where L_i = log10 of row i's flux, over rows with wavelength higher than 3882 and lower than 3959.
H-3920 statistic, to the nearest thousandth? 0.774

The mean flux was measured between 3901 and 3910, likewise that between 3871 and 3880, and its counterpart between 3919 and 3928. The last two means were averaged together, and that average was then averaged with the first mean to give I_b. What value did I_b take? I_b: 6.4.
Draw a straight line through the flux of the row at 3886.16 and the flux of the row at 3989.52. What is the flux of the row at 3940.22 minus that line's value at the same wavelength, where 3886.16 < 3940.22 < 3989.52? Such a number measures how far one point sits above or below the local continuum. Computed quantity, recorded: -3.8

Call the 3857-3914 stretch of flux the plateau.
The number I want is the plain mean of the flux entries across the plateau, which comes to 6.2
